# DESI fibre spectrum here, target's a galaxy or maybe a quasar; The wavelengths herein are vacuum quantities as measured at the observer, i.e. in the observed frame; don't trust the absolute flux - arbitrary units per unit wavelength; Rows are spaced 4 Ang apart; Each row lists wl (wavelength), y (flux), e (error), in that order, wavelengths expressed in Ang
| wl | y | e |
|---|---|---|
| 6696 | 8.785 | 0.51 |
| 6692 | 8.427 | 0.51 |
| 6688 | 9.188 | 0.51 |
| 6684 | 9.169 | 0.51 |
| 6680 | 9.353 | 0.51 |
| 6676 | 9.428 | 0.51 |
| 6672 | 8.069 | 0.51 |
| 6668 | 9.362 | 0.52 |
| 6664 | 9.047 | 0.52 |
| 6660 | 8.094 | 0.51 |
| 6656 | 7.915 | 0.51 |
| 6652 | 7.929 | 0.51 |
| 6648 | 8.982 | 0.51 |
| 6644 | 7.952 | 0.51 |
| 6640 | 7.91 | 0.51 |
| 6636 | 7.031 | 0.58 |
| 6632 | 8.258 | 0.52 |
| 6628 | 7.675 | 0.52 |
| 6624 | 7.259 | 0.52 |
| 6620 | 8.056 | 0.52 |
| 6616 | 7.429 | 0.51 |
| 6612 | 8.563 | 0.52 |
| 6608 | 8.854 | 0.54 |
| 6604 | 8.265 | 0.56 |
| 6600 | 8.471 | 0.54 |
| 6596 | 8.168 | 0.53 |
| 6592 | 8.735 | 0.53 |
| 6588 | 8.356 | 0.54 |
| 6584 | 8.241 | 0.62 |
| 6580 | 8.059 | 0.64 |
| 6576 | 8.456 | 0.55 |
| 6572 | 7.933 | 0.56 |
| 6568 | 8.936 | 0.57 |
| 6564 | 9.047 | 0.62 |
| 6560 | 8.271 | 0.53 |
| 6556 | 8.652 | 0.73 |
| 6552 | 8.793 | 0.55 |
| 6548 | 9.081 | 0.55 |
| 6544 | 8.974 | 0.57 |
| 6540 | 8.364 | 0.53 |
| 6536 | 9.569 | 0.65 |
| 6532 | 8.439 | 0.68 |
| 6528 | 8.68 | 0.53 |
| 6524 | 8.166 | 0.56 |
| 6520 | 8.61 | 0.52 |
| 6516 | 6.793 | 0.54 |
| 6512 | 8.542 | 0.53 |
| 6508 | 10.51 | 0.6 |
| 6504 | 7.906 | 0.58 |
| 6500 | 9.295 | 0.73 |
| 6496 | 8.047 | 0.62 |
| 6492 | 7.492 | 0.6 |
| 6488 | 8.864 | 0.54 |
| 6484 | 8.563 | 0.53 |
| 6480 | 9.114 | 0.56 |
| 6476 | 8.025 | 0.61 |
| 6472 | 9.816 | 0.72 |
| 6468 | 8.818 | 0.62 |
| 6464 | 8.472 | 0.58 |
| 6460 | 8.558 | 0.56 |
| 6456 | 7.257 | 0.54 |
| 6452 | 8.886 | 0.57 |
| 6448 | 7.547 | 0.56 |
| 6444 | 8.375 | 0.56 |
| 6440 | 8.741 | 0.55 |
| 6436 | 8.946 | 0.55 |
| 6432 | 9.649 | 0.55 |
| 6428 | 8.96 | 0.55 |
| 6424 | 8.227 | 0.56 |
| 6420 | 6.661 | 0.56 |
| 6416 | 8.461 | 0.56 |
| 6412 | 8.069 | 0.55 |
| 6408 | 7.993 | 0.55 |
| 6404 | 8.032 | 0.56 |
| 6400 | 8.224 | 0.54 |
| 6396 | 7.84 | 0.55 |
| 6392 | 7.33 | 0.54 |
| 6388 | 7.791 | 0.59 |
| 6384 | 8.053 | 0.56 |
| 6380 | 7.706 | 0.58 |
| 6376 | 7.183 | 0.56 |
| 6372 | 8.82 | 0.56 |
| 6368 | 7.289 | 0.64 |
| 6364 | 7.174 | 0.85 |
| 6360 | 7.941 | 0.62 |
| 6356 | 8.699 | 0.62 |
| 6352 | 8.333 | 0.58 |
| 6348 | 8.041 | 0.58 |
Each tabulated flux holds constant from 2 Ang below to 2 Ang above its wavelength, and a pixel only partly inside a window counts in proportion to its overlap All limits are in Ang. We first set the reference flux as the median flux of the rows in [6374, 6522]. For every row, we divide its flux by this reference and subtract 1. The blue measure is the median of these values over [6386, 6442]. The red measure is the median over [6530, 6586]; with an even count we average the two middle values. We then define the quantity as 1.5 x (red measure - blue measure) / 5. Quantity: 0.015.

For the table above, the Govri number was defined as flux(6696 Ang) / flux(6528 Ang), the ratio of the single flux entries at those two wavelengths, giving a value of 1.01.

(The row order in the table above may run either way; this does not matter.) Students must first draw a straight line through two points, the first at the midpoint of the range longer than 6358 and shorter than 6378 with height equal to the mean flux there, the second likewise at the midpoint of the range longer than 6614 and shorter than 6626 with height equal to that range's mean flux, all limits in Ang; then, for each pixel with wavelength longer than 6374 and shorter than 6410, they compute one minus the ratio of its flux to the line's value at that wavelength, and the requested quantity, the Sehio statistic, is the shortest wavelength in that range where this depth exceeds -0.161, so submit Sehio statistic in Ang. 6376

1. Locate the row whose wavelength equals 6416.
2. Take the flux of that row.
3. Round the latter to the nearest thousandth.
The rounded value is 8.461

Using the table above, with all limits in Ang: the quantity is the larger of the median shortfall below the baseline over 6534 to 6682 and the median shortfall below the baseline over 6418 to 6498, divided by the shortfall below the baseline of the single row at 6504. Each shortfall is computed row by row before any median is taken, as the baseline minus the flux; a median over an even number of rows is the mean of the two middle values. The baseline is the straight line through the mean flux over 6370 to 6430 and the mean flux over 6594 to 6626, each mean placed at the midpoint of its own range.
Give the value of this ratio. -1.7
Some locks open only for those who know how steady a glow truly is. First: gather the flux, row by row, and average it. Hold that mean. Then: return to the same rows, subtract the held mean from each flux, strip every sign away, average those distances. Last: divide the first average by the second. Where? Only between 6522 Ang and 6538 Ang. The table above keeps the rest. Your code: 20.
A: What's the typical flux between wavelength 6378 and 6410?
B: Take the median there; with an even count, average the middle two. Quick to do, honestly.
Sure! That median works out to 7.9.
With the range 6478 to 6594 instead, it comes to 8.6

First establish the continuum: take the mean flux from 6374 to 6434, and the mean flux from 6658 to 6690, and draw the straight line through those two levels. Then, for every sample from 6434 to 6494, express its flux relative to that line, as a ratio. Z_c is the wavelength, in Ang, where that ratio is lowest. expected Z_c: 6456 Ang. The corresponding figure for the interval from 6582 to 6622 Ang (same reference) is 6616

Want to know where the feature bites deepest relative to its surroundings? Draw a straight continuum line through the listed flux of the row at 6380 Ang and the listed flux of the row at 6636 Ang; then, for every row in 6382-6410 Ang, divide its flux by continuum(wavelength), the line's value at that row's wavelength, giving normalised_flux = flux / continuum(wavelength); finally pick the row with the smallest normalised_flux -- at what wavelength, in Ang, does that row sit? 6392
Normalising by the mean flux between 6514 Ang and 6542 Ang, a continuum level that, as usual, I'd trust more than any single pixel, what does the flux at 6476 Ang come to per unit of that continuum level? 0.96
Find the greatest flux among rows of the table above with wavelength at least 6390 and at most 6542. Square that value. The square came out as 110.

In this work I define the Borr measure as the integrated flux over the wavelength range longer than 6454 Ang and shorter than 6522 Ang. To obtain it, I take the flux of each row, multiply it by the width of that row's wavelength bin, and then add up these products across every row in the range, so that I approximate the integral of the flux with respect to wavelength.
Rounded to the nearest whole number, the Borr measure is 579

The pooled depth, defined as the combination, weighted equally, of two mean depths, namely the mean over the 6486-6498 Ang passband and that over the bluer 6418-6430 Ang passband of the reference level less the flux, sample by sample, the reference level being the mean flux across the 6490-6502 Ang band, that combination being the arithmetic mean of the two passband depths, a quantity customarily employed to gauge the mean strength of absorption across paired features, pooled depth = 0.24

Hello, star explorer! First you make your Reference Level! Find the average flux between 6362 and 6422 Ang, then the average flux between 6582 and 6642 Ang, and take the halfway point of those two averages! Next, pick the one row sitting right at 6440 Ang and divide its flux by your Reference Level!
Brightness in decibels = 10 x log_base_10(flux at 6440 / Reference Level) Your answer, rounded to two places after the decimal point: 0.42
